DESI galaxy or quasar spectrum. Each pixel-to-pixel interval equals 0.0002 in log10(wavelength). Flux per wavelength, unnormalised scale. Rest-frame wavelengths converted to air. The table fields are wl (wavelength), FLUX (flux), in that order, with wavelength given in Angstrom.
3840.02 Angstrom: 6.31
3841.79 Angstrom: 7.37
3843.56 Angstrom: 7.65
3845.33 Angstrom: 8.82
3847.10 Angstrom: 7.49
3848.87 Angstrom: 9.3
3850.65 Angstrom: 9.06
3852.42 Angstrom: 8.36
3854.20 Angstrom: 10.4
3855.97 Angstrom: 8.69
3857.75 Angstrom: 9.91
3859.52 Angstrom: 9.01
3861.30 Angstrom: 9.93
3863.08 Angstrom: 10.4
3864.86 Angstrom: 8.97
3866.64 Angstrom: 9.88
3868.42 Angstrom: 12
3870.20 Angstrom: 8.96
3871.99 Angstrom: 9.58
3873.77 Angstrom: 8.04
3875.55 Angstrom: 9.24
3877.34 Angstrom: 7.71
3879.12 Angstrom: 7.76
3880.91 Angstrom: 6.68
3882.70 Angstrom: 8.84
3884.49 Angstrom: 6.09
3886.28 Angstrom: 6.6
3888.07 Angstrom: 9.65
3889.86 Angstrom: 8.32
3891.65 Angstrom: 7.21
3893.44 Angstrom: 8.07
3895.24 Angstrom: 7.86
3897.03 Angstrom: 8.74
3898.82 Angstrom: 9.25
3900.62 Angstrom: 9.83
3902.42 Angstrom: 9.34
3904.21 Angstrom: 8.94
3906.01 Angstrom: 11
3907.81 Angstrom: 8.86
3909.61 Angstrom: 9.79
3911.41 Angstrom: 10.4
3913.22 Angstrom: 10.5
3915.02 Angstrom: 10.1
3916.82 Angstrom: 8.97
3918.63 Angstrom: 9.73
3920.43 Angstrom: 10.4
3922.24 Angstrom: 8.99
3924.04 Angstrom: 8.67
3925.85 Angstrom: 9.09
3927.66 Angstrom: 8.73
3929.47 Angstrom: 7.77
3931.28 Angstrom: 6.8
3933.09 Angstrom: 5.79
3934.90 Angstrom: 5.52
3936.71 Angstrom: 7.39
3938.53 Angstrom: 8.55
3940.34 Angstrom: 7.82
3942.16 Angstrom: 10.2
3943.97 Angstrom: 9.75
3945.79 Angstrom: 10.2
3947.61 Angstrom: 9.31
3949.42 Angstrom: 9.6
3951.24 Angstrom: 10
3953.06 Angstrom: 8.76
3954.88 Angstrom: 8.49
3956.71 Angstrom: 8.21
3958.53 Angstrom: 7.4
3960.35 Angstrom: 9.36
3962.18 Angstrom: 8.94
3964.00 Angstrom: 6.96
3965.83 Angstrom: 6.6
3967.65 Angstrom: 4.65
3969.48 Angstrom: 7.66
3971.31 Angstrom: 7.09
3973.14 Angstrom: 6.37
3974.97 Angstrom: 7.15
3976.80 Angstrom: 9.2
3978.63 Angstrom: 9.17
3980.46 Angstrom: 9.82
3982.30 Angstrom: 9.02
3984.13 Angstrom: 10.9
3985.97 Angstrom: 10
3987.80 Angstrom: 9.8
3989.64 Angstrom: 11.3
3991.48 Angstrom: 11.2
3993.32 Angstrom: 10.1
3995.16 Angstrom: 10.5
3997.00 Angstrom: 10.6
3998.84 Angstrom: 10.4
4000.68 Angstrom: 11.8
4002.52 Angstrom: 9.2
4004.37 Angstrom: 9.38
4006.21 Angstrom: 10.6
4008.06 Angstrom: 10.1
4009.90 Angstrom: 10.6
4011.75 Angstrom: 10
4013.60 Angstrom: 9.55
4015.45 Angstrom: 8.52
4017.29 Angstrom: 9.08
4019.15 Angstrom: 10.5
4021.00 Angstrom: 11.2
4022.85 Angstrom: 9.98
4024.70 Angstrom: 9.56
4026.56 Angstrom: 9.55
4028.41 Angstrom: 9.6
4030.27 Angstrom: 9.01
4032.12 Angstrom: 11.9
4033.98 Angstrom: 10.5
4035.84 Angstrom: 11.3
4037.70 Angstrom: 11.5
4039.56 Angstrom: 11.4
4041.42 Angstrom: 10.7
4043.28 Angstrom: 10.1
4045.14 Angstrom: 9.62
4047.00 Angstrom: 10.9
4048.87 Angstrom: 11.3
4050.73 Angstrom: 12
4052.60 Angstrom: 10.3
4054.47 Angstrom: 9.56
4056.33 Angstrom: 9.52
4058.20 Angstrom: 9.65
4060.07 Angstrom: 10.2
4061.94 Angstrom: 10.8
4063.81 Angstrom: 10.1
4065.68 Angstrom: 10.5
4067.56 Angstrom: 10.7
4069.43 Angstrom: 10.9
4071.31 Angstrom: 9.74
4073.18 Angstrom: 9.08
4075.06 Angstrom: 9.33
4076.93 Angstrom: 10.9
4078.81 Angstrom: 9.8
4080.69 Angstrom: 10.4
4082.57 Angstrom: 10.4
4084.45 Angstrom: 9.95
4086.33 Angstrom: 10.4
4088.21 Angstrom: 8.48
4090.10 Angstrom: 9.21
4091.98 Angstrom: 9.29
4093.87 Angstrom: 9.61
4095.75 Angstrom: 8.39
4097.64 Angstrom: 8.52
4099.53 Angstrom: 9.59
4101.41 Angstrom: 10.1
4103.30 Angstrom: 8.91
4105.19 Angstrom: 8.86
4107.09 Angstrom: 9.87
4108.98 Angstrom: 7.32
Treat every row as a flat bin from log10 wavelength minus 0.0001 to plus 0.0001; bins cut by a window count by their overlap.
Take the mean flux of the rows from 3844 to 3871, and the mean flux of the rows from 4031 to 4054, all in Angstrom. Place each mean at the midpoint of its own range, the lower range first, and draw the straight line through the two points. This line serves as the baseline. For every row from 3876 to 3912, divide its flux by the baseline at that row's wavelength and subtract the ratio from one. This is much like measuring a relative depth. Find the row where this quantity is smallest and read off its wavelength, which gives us 3906.01 Angstrom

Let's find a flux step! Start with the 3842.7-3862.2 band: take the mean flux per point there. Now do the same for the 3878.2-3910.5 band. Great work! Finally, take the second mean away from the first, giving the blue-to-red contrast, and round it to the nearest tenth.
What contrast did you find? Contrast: 0.5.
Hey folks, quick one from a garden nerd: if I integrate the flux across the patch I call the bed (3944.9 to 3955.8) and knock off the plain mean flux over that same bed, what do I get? 93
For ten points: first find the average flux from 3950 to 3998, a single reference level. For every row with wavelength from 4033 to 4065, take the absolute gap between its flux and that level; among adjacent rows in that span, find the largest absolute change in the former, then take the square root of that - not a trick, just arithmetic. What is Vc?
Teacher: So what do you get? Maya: 1.30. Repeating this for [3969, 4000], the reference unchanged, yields 1.37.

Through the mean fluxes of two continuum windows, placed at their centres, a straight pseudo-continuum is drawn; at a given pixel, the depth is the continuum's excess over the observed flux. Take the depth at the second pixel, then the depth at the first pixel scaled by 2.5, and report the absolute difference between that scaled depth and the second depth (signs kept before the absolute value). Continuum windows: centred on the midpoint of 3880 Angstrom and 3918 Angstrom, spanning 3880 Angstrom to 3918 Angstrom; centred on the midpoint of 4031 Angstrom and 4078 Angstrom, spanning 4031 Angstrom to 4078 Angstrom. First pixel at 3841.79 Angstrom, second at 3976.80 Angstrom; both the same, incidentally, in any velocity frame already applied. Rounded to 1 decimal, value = 1.6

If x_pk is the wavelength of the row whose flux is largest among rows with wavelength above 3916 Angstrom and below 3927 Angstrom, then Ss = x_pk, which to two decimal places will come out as 3920.43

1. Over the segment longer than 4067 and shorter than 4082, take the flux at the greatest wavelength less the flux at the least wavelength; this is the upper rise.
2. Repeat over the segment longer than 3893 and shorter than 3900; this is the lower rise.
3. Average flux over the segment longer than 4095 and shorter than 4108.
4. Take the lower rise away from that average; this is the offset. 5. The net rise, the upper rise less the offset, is -8.3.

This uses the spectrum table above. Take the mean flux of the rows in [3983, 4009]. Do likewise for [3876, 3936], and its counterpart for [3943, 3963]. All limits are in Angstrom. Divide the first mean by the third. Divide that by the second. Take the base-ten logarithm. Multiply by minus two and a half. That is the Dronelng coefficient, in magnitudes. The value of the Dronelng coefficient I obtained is 2.18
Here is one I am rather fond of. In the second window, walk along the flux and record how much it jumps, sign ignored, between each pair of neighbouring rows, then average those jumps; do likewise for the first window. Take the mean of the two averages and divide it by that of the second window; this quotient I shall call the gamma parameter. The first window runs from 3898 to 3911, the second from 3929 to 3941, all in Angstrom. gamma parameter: 1.0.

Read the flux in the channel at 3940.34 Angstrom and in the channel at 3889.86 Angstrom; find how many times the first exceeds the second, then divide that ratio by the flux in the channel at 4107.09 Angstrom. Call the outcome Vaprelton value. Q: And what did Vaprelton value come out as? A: 0.095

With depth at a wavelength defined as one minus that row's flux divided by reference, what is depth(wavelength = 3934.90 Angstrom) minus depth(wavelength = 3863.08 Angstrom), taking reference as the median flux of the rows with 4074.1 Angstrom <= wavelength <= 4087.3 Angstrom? 0.5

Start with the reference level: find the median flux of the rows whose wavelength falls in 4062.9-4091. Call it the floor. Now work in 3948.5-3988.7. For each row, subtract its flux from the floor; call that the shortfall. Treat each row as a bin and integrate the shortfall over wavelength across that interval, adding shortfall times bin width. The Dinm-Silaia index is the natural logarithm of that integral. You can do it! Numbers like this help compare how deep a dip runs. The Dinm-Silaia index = 4.21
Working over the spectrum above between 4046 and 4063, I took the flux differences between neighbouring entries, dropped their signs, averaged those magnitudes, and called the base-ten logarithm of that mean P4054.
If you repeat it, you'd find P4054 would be -0.22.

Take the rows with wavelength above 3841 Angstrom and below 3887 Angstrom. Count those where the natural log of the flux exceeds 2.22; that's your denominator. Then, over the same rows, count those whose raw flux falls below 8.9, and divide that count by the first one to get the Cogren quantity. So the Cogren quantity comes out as 1.4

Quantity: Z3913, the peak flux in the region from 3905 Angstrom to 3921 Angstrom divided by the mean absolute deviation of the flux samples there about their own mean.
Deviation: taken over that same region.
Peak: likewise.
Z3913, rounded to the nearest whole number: 19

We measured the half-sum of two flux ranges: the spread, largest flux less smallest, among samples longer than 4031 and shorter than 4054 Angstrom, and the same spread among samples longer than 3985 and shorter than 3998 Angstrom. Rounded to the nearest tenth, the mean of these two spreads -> 1.9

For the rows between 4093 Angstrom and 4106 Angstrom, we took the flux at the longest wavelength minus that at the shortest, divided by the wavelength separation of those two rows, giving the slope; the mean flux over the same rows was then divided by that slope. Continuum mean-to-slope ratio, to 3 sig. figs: -138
